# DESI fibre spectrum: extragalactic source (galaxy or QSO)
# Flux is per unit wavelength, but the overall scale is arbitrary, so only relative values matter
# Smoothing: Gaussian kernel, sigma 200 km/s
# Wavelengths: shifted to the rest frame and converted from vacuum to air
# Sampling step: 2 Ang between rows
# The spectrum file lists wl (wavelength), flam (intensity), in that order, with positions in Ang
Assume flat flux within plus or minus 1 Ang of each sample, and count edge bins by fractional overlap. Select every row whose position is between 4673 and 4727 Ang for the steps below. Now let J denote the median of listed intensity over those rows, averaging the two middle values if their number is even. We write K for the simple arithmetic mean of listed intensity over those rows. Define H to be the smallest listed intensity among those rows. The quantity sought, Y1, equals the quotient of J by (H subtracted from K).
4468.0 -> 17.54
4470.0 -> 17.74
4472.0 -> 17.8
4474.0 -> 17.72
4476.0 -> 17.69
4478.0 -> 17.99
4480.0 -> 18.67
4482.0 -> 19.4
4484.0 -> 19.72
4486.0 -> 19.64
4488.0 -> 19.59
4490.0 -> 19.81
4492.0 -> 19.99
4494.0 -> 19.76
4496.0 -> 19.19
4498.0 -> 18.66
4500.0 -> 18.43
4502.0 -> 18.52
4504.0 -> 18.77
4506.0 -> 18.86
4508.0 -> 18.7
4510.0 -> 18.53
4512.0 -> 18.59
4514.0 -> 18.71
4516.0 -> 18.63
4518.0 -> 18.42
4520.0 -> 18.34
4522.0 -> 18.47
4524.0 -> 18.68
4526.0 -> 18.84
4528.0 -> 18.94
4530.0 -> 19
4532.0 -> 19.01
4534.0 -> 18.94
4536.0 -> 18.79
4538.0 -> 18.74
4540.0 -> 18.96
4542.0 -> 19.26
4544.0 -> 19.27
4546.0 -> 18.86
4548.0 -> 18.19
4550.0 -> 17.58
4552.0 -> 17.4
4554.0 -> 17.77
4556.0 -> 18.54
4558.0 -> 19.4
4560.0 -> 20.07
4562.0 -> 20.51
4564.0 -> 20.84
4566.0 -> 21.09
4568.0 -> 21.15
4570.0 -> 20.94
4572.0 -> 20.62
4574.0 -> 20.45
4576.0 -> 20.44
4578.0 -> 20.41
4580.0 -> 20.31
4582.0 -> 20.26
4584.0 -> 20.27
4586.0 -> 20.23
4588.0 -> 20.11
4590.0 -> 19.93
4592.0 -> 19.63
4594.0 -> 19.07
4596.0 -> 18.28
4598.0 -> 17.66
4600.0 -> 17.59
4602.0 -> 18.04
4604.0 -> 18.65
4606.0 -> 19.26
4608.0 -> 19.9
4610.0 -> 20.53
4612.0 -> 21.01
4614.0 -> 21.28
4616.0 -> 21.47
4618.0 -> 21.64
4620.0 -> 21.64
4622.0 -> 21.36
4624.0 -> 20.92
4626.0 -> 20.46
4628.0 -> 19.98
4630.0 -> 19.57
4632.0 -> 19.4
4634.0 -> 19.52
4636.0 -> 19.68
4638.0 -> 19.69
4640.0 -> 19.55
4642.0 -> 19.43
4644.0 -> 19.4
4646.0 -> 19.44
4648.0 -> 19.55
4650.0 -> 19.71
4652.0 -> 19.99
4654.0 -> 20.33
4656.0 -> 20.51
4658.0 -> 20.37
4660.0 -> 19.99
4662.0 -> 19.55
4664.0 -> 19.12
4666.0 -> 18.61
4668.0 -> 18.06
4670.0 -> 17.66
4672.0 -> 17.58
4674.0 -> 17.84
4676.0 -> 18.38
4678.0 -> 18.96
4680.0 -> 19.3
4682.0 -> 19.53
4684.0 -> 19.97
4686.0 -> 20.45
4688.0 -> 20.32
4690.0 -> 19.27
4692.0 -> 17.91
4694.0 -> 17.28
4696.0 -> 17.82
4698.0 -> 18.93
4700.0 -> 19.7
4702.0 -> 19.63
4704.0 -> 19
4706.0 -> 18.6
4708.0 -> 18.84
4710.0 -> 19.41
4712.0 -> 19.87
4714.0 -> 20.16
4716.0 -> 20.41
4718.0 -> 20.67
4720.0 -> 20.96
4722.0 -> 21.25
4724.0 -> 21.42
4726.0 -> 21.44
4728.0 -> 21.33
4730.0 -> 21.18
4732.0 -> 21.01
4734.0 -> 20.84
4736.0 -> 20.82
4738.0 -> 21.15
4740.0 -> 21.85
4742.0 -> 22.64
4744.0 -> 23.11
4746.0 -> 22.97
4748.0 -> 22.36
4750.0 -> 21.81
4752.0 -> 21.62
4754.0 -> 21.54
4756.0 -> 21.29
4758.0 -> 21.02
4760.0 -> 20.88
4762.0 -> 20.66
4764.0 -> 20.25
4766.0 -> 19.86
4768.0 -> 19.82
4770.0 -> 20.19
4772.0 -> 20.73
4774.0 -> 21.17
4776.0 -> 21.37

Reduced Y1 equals 8.7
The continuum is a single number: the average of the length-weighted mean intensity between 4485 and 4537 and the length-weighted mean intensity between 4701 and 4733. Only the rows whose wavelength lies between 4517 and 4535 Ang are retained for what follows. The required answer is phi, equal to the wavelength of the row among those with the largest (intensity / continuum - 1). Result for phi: 4532.0 Ang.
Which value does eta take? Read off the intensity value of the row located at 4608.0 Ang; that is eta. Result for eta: 19.9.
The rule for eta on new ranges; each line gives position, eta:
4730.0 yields 21.18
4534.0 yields 18.94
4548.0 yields 18.19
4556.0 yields 18.54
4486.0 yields 19.64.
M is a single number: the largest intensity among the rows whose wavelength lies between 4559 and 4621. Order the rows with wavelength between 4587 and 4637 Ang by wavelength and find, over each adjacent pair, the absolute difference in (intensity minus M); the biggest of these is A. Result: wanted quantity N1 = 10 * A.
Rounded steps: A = 0.79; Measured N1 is 7.9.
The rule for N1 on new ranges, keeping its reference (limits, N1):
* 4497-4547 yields 4.1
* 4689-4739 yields 13.6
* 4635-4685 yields 5.8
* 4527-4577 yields 8.6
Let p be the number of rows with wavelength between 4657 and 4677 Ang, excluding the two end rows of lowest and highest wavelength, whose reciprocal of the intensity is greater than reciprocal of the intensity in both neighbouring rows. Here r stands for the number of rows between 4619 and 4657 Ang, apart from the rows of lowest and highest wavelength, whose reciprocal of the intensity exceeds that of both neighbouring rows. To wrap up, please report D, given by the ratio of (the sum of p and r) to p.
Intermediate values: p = 1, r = 2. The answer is 3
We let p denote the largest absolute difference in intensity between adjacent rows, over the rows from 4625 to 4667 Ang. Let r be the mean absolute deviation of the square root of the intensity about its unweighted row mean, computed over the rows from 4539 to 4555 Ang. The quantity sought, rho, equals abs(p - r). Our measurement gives 0.43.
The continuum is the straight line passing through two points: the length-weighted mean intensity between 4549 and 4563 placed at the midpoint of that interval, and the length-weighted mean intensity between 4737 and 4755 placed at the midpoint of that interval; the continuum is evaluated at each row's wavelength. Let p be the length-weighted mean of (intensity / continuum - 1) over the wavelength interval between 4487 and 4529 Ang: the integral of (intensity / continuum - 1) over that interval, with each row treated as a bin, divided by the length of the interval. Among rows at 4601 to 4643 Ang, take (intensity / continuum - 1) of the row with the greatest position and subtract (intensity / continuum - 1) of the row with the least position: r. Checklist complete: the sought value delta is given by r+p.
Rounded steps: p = 0.05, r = 0.036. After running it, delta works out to 0.09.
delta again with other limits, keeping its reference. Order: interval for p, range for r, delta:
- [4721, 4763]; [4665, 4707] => -0.05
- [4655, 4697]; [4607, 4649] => -0.14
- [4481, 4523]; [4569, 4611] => 0.01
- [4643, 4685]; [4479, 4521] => -0.13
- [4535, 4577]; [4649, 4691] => -0.02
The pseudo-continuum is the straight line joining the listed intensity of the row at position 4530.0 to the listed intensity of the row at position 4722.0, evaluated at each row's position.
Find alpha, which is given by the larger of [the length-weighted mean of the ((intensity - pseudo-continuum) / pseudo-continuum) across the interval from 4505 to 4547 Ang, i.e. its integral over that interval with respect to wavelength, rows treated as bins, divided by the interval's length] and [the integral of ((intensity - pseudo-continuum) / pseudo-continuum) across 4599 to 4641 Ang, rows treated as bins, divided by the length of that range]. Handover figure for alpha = 0.000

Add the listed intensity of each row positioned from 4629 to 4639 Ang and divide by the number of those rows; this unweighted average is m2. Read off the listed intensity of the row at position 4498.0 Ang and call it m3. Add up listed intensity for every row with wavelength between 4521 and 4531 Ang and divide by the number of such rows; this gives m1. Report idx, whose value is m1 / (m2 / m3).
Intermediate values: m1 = 18.8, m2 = 19.6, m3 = 18.66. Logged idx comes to 17.9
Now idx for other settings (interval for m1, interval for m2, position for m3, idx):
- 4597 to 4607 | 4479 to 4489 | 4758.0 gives 19.8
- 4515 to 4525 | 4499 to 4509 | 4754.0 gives 21.4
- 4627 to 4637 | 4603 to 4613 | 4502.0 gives 18.3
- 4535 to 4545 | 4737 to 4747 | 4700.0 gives 16.8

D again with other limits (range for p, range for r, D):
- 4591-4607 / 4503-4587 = 6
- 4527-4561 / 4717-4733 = 1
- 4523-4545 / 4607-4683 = 4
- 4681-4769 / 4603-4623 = 1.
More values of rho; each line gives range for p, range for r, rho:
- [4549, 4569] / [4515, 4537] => 0.84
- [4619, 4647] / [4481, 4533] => 0.43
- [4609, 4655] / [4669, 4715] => 0.39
